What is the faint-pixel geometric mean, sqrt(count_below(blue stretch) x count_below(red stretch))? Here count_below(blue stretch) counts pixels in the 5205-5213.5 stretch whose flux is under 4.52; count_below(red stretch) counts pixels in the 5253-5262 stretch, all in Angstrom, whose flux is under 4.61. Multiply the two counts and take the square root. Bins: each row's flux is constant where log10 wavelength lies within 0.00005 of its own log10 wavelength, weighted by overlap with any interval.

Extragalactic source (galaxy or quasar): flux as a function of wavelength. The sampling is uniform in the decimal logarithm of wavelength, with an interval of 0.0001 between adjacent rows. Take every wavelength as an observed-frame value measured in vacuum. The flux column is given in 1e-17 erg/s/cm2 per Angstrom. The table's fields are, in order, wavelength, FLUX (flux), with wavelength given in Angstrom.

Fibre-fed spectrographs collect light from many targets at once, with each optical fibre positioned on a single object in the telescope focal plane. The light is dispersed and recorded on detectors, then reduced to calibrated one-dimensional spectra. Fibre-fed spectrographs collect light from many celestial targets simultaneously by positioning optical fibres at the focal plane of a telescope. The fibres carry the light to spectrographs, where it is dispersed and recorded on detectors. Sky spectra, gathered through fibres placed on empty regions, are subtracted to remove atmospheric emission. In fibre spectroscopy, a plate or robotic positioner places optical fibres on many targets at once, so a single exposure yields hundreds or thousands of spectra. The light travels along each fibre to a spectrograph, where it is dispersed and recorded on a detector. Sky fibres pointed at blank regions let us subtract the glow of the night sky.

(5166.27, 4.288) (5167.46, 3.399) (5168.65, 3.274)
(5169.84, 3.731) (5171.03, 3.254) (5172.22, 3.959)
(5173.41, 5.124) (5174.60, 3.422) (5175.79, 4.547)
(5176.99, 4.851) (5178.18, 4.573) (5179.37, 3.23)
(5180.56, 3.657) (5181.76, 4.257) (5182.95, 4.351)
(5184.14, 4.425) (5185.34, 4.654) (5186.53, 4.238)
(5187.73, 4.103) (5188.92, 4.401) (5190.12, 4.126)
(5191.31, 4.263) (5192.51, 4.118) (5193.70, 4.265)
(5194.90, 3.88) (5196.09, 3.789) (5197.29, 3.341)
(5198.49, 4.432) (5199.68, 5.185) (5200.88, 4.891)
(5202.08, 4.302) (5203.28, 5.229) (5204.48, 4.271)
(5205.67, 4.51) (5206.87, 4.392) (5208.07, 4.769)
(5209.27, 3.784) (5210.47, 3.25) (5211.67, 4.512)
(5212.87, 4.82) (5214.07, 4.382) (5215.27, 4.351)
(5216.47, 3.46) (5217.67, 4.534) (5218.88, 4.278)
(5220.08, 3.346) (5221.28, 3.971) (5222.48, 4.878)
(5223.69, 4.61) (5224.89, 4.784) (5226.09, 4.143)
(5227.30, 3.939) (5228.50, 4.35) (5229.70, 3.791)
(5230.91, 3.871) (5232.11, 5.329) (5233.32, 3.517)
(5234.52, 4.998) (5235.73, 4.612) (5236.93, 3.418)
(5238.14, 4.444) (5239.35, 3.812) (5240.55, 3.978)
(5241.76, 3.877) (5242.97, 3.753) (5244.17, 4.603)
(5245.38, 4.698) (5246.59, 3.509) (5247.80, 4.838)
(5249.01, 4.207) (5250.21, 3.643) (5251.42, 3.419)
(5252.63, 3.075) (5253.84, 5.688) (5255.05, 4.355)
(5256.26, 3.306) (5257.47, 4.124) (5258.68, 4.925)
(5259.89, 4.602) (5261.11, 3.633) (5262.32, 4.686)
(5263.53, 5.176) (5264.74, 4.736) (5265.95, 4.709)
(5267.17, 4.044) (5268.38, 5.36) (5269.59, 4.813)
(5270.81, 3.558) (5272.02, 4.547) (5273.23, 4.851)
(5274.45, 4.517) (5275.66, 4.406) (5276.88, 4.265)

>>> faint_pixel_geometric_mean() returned 5.0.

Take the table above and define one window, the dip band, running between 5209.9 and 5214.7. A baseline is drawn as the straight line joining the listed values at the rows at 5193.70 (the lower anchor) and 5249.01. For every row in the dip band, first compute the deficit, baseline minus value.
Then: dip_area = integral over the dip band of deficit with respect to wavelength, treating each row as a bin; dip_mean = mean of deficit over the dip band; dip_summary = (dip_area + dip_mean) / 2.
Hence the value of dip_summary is 0.0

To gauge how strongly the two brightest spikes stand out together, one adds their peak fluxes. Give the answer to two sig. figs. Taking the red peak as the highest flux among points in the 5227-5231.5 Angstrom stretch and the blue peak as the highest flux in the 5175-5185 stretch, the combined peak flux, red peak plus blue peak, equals 9.2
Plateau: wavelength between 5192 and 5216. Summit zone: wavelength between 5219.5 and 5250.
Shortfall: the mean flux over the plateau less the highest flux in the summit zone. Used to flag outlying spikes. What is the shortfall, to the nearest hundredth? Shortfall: -1.01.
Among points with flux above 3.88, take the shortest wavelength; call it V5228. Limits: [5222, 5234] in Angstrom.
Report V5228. 5222.48 Angstrom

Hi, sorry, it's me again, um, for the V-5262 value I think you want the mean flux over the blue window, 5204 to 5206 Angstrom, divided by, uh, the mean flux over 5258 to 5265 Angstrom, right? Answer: 0.95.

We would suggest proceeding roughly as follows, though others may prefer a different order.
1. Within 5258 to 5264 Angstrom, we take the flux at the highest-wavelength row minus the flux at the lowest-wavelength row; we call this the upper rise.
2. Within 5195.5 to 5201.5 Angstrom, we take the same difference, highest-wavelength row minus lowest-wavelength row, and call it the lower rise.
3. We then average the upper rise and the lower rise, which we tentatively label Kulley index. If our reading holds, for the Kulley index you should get 0.7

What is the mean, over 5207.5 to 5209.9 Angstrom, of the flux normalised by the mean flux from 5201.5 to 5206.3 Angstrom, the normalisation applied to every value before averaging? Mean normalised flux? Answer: 0.93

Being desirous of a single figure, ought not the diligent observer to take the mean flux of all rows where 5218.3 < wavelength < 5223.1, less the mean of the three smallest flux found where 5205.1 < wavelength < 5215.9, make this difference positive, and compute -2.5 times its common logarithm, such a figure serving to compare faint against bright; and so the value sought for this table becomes 1.23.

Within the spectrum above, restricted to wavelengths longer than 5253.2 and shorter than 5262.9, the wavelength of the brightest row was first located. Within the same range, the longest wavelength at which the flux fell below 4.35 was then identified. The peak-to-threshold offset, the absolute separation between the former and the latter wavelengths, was 7.3 Angstrom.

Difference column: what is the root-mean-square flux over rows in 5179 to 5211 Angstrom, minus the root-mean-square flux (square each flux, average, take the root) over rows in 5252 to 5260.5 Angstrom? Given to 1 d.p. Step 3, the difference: -0.1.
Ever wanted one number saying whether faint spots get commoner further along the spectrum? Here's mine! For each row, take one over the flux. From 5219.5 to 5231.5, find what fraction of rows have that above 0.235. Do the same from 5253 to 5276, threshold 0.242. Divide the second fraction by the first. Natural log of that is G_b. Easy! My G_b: -0.8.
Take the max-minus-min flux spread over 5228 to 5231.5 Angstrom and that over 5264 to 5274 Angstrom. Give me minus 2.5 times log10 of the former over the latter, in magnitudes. 1.3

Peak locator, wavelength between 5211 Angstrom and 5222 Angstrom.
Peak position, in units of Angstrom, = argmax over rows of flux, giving 5212.87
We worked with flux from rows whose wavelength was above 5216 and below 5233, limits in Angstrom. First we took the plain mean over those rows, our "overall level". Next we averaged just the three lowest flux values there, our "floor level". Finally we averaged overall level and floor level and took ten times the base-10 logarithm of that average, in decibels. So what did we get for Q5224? 5.89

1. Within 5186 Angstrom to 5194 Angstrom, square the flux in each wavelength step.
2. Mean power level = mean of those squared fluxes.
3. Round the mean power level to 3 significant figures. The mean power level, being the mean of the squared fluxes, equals 17.8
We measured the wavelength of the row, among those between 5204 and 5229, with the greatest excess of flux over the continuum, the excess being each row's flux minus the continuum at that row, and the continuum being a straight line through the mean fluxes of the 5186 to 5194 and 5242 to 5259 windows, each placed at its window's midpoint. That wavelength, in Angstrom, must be 5222.48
